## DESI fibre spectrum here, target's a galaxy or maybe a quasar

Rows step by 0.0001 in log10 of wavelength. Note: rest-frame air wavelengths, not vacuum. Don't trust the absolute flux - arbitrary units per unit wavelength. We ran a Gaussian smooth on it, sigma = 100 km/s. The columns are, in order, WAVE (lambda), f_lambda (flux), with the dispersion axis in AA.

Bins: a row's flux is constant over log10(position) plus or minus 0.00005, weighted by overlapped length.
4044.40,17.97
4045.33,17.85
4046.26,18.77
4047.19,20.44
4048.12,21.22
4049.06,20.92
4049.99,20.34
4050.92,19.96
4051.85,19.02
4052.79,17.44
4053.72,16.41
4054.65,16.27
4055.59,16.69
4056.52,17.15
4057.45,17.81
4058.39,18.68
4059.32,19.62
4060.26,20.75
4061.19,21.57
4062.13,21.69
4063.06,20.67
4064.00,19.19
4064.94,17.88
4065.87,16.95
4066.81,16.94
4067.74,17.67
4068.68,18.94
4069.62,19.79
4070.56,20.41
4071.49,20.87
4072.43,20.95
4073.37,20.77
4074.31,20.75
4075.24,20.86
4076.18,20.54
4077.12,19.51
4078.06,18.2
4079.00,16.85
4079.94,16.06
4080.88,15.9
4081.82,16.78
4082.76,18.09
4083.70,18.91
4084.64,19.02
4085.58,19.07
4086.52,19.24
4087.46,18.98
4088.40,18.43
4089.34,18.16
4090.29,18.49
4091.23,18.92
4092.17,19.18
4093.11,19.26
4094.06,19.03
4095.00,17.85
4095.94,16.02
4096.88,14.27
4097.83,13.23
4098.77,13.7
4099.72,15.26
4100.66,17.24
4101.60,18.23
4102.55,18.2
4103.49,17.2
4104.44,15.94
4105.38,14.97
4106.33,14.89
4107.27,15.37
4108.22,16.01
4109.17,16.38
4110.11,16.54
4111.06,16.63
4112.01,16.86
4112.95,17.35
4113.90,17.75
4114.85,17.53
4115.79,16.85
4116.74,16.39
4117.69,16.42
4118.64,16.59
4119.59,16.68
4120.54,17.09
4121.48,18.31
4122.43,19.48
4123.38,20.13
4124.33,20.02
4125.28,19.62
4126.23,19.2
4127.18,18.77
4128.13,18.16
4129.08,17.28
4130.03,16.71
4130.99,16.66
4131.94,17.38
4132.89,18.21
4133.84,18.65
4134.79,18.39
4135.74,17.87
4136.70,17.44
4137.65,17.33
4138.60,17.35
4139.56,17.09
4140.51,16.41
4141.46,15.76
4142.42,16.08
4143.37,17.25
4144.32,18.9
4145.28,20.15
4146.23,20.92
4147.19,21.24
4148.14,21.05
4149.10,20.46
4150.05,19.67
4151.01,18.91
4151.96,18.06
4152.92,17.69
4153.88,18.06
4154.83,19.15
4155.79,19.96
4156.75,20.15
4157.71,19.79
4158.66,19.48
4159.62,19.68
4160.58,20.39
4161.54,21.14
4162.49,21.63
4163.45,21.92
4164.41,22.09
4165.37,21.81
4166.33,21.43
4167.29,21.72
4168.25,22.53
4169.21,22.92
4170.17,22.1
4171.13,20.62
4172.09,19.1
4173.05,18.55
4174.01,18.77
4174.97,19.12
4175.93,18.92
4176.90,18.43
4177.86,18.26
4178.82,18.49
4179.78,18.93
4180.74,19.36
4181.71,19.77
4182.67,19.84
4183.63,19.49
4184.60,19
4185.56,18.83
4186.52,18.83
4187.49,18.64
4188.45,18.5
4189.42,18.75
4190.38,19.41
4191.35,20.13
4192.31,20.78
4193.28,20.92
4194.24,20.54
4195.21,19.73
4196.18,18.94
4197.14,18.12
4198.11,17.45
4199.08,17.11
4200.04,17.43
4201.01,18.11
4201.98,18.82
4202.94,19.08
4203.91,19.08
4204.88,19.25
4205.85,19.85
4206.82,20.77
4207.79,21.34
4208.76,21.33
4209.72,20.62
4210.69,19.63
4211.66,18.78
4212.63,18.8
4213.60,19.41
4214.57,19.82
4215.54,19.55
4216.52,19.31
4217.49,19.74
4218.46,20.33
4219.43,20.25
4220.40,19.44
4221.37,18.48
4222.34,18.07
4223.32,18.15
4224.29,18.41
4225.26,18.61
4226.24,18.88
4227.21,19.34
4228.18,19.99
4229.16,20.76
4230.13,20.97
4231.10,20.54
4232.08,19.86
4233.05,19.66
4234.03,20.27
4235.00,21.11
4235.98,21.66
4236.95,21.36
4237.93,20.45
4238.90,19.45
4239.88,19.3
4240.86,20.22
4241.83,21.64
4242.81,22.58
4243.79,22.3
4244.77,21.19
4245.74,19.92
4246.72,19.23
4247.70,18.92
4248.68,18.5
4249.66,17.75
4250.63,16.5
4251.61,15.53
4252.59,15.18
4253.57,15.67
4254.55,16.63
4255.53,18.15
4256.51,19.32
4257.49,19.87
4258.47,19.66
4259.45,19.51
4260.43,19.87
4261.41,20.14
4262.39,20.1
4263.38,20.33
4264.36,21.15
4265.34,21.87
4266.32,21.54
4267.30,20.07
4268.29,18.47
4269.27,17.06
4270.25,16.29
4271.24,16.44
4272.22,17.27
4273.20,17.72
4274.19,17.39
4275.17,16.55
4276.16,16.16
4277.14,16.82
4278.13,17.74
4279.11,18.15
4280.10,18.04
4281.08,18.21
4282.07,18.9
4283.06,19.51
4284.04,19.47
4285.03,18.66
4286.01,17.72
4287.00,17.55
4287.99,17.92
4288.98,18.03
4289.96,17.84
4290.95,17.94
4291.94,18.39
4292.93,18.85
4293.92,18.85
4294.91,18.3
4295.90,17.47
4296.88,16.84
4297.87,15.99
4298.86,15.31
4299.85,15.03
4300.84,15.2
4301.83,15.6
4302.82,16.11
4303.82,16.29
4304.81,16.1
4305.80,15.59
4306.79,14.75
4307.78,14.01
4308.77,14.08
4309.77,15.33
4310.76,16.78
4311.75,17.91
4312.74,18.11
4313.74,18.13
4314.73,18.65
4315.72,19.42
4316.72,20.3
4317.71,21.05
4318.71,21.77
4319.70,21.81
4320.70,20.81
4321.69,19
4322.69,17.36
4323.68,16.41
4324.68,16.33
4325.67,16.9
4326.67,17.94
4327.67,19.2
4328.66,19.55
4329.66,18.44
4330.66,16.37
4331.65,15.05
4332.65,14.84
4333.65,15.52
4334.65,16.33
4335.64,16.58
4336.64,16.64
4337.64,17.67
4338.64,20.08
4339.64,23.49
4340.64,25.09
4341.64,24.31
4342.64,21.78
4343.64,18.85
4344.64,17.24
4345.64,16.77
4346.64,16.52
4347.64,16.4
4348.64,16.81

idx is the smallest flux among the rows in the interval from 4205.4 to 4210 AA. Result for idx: 19.85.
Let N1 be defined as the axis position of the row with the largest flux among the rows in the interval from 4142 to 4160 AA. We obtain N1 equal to 4147.19 AA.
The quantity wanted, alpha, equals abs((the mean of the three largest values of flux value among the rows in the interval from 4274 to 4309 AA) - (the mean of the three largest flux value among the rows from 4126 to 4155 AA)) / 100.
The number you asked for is 0.018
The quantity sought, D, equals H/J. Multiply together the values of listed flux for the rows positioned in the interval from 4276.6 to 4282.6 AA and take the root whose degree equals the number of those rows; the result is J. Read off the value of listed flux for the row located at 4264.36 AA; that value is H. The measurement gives 1.18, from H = 21.15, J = 18.0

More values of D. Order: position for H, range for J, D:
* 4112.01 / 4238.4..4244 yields 0.81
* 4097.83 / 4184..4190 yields 0.71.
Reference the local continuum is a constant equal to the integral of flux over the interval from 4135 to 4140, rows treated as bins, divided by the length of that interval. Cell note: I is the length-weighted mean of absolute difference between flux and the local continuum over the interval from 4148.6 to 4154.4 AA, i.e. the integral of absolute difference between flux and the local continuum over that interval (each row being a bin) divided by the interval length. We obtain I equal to 1.4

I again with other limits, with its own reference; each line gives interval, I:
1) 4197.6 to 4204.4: 0.8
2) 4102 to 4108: 1.6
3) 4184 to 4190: 1.3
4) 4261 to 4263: 2.7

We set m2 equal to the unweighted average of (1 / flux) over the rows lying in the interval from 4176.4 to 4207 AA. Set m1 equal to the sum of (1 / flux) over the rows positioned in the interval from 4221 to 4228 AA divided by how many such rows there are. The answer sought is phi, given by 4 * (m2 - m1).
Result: -0.005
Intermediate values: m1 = 0.0539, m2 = 0.053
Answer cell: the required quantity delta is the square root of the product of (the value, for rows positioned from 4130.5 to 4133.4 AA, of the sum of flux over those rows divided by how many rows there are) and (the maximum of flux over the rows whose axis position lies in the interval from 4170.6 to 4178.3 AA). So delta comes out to 19.0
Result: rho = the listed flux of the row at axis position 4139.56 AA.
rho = 17.09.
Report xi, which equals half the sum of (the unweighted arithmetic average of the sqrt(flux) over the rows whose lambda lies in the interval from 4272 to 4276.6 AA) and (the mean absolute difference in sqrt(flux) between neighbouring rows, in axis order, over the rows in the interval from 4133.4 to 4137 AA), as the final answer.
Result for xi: 2.09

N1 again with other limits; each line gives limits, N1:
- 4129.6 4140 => 4133.84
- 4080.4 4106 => 4093.11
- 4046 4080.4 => 4062.13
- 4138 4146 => 4145.28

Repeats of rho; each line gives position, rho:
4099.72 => 15.26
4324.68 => 16.33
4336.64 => 16.64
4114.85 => 17.53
